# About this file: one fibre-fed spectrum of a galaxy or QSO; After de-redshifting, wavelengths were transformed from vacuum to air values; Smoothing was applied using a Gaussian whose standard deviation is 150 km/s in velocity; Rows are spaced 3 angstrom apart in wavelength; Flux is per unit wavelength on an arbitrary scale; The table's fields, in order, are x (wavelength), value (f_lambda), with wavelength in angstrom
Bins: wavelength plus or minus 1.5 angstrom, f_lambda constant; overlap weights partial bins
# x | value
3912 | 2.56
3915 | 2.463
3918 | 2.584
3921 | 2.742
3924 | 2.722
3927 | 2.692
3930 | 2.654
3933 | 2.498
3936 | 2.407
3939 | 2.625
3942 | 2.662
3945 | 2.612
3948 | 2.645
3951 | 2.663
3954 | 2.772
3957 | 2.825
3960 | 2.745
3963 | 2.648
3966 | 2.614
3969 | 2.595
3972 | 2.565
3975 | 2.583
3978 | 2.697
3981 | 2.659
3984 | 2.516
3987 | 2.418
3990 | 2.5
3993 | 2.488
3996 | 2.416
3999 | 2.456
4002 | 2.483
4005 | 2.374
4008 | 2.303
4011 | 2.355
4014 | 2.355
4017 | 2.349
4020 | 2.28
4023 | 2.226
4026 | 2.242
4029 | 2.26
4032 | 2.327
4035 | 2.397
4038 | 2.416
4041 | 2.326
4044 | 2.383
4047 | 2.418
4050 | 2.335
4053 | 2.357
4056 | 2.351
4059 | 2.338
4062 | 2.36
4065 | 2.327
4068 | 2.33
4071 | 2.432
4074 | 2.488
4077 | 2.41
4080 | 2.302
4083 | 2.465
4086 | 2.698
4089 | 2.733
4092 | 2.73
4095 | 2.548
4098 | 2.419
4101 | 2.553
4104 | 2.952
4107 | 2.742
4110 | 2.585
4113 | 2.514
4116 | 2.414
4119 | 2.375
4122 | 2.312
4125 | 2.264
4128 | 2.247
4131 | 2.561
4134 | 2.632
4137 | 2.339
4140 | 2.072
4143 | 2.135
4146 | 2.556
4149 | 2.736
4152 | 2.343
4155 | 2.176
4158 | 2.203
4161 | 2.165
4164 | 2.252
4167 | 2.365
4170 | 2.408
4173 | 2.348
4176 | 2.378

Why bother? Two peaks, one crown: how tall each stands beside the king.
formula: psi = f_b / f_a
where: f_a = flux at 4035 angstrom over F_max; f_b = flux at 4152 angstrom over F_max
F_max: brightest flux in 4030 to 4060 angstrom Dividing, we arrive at 0.98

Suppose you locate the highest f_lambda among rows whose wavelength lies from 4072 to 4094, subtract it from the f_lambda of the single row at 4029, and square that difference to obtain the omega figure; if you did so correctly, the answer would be 0.224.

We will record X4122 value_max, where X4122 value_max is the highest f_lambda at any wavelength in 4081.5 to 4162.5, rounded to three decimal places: 2.952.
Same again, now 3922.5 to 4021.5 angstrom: 2.825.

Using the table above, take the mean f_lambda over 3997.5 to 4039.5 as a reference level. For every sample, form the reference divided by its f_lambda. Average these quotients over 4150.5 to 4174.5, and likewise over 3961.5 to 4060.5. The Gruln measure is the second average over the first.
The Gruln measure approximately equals 0.94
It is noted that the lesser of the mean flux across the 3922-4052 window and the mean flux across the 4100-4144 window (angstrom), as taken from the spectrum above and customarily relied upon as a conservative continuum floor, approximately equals 2.45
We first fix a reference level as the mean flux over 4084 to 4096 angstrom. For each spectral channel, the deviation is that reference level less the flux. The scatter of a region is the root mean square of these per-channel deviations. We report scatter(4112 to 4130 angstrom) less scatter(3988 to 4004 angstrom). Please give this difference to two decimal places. 0.13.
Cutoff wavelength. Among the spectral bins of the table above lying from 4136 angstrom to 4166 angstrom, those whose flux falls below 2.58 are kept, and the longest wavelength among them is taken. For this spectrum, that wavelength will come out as 4164 angstrom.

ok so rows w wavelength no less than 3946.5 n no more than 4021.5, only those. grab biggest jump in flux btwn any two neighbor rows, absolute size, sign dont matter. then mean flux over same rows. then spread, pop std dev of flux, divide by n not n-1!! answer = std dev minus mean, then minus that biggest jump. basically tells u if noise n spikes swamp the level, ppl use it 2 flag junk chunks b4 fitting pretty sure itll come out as -2.52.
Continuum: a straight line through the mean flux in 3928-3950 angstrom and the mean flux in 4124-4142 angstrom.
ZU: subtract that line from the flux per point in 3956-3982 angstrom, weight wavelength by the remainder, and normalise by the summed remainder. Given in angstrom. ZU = 3966.6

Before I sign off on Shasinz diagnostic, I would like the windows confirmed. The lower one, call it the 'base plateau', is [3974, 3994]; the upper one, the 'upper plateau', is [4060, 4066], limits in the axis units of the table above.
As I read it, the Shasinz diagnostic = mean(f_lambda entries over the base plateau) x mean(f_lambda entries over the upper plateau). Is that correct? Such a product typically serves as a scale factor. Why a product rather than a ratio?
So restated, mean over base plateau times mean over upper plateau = 5.98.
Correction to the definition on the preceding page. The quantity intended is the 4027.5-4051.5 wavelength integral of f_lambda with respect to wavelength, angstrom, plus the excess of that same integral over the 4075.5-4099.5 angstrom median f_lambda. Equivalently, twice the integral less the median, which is 111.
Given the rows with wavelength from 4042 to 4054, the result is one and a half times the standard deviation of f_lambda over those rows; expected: 0.05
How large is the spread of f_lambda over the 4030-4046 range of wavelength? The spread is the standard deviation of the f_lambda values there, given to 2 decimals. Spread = 0.04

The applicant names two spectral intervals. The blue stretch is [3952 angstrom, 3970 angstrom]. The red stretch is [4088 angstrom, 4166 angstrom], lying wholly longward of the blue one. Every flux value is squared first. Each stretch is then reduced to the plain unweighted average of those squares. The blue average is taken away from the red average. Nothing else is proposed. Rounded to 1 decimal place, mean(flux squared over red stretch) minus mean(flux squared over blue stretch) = -1.3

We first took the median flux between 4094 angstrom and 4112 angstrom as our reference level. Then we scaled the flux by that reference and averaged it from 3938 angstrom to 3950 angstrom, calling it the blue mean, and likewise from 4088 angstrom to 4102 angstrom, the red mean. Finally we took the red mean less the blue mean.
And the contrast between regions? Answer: -0.02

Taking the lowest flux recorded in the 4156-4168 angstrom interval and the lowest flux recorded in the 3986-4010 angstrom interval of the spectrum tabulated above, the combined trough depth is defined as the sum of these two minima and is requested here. 4.47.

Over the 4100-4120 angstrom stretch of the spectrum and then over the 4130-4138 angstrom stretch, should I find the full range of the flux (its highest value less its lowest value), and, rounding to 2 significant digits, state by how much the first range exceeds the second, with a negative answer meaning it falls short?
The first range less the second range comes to 0.28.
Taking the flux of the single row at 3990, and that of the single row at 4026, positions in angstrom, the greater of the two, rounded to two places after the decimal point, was 2.50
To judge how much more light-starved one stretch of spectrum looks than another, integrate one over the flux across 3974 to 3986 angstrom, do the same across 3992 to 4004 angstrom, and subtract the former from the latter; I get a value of 0.28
